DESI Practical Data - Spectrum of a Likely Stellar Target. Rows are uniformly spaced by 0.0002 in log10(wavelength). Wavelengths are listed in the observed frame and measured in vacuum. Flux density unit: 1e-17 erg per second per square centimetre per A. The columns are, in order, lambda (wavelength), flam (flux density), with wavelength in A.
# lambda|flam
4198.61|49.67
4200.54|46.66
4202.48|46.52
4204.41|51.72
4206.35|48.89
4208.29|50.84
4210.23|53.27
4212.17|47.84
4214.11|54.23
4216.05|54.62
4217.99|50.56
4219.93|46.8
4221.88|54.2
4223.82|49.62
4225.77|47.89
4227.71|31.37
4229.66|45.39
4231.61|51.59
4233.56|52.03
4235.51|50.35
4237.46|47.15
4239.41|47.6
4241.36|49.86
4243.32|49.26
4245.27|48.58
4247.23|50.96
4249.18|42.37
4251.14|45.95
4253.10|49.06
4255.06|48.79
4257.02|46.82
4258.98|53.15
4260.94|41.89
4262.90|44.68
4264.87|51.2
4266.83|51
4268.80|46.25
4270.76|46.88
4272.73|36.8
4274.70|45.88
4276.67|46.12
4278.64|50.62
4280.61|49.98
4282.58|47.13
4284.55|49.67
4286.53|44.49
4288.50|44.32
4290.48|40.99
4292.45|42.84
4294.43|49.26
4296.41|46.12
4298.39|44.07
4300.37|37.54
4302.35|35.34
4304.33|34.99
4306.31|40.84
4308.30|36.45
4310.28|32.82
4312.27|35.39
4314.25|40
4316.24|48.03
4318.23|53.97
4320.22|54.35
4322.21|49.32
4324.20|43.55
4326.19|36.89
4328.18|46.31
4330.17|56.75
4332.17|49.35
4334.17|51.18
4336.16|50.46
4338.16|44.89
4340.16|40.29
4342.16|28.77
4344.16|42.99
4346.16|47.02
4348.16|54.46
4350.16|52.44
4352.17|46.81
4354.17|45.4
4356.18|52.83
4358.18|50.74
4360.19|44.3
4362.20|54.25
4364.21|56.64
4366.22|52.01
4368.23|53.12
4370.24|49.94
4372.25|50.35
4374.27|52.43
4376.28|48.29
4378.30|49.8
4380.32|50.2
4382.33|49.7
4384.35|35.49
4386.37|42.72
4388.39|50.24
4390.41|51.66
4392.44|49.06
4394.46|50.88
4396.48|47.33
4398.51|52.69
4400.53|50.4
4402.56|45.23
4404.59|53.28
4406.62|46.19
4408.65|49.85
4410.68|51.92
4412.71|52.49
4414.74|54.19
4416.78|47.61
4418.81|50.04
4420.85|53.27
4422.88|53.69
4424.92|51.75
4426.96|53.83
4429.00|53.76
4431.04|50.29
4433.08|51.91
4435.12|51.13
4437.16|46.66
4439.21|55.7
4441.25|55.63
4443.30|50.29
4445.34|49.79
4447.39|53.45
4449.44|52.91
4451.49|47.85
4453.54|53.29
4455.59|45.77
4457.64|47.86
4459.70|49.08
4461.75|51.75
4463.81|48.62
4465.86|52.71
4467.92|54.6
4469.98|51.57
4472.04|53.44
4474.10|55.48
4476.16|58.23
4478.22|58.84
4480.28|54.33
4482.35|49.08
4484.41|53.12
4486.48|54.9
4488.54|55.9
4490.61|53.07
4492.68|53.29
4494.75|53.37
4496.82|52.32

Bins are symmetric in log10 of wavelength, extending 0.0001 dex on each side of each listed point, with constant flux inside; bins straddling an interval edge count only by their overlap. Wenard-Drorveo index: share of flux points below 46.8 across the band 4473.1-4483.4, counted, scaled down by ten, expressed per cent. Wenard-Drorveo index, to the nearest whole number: 0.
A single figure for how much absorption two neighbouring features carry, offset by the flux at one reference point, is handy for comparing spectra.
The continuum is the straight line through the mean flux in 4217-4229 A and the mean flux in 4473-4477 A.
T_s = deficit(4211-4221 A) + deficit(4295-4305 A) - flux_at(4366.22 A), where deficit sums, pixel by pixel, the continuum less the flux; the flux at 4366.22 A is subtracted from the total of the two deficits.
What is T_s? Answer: -23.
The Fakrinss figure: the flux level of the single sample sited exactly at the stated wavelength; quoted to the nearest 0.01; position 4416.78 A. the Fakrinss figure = 47.61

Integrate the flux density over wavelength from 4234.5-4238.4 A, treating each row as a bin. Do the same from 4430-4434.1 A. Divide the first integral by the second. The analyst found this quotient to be 0.91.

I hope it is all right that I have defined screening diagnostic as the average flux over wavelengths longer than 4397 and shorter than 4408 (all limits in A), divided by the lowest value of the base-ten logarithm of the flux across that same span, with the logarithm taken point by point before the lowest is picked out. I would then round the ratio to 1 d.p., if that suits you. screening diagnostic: 29.9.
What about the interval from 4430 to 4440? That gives 30.6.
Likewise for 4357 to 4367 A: 31.3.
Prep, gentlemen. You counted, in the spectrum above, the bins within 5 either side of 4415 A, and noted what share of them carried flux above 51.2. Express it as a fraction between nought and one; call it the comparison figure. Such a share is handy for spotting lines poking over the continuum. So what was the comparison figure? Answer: 0.60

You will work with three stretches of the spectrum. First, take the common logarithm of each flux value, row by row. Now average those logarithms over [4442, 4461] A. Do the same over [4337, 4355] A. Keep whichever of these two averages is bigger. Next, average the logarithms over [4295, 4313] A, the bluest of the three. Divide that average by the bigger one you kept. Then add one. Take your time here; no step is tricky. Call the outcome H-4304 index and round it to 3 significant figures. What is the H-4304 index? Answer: 1.93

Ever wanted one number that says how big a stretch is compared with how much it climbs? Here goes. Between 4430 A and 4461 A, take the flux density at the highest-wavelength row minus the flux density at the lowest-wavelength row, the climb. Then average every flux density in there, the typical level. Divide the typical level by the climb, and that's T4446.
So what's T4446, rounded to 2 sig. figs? -42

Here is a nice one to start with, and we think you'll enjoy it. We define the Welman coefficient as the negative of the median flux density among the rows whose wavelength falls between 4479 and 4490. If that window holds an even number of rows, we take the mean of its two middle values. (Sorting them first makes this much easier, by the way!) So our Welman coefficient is -54.3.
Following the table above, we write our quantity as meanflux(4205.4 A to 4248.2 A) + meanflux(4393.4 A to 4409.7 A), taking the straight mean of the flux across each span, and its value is 98.7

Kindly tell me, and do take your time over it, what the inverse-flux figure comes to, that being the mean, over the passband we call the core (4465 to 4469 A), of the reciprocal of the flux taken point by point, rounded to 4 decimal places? 0.0186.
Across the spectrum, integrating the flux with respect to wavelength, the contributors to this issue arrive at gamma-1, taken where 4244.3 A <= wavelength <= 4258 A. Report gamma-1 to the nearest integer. 651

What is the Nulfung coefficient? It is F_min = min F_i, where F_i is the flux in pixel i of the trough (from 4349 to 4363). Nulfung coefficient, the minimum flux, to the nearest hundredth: 44.30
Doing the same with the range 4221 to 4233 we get 31.37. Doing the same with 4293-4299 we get 44.07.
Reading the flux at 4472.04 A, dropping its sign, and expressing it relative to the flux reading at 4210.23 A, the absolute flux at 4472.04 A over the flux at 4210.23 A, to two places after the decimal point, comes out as 1.00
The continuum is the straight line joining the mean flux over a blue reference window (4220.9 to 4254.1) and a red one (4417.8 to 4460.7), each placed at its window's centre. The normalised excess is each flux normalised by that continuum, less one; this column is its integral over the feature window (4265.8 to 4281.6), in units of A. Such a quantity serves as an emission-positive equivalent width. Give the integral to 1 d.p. -0.6 A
